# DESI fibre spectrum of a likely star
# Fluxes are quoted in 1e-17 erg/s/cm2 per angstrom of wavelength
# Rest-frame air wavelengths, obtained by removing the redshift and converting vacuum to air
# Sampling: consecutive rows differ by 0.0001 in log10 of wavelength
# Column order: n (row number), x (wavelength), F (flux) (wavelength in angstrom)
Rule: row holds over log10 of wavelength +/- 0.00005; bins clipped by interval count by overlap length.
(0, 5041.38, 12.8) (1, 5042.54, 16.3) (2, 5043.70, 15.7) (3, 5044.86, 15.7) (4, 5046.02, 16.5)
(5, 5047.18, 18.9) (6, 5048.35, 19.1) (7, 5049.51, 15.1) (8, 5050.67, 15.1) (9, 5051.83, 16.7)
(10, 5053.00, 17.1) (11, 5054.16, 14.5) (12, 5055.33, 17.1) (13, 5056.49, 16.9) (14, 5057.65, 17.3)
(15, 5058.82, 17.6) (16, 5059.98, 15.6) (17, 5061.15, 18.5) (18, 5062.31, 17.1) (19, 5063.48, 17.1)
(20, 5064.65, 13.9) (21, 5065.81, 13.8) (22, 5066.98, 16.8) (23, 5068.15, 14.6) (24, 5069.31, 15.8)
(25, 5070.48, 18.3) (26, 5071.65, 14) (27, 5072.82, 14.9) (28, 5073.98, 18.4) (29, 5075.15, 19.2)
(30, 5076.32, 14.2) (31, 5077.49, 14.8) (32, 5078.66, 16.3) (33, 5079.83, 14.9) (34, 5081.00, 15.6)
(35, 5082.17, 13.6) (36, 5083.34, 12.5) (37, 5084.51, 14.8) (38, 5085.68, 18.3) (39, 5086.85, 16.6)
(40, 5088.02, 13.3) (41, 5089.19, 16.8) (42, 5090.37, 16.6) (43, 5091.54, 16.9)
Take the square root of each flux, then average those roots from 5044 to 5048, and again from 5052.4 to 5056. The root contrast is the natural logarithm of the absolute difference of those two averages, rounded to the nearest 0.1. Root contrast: -2.3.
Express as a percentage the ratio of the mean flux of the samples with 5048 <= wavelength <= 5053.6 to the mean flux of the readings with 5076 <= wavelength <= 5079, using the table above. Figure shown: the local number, 110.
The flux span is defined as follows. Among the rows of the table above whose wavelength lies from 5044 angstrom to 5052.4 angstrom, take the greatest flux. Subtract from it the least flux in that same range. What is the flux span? 4.0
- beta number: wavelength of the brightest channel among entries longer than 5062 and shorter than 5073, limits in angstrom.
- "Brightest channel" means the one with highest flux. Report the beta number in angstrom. 5070.48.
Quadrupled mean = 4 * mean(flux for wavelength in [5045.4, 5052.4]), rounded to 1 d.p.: 67.6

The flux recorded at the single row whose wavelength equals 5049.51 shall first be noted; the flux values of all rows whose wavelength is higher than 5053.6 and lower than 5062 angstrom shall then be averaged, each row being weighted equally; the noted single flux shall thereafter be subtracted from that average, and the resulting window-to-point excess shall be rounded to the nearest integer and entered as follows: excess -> 2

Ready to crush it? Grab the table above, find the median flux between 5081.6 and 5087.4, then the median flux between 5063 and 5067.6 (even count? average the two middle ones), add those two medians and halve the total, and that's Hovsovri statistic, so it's 15.1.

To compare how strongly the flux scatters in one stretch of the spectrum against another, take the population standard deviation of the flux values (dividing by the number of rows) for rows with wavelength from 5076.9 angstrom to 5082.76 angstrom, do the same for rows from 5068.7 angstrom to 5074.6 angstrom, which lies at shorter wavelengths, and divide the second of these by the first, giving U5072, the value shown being 2.0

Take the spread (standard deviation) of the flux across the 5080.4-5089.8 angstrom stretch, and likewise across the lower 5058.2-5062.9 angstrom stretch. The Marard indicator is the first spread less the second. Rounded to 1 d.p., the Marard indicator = 0.8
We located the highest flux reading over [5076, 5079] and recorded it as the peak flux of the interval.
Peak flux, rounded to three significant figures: 16.3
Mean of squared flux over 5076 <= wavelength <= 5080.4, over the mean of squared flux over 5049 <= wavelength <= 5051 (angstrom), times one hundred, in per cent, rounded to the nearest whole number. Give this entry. 100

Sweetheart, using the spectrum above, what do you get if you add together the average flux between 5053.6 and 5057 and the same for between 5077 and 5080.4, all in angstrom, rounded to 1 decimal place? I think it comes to 31.5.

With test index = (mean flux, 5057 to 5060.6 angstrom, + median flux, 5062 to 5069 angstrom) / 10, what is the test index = 3.25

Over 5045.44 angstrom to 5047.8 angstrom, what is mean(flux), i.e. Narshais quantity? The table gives 17.7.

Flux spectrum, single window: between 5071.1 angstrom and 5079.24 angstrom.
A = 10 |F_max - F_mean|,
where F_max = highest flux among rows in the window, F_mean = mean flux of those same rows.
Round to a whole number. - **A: 32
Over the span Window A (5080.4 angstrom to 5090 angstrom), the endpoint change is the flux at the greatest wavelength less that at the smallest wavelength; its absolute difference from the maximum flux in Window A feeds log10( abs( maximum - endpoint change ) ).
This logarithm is 1.23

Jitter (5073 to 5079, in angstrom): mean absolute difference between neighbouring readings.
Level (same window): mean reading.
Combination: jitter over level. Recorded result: 0.12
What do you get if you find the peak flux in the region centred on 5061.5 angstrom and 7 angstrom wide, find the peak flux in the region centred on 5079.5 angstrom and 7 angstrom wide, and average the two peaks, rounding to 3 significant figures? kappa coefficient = 17.4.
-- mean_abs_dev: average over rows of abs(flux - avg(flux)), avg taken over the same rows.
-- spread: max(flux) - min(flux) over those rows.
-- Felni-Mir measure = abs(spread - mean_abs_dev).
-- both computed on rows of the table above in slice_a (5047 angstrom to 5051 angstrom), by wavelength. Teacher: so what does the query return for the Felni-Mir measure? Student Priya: 2.05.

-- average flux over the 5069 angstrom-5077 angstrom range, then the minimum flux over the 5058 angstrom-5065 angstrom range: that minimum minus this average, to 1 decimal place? -2.5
